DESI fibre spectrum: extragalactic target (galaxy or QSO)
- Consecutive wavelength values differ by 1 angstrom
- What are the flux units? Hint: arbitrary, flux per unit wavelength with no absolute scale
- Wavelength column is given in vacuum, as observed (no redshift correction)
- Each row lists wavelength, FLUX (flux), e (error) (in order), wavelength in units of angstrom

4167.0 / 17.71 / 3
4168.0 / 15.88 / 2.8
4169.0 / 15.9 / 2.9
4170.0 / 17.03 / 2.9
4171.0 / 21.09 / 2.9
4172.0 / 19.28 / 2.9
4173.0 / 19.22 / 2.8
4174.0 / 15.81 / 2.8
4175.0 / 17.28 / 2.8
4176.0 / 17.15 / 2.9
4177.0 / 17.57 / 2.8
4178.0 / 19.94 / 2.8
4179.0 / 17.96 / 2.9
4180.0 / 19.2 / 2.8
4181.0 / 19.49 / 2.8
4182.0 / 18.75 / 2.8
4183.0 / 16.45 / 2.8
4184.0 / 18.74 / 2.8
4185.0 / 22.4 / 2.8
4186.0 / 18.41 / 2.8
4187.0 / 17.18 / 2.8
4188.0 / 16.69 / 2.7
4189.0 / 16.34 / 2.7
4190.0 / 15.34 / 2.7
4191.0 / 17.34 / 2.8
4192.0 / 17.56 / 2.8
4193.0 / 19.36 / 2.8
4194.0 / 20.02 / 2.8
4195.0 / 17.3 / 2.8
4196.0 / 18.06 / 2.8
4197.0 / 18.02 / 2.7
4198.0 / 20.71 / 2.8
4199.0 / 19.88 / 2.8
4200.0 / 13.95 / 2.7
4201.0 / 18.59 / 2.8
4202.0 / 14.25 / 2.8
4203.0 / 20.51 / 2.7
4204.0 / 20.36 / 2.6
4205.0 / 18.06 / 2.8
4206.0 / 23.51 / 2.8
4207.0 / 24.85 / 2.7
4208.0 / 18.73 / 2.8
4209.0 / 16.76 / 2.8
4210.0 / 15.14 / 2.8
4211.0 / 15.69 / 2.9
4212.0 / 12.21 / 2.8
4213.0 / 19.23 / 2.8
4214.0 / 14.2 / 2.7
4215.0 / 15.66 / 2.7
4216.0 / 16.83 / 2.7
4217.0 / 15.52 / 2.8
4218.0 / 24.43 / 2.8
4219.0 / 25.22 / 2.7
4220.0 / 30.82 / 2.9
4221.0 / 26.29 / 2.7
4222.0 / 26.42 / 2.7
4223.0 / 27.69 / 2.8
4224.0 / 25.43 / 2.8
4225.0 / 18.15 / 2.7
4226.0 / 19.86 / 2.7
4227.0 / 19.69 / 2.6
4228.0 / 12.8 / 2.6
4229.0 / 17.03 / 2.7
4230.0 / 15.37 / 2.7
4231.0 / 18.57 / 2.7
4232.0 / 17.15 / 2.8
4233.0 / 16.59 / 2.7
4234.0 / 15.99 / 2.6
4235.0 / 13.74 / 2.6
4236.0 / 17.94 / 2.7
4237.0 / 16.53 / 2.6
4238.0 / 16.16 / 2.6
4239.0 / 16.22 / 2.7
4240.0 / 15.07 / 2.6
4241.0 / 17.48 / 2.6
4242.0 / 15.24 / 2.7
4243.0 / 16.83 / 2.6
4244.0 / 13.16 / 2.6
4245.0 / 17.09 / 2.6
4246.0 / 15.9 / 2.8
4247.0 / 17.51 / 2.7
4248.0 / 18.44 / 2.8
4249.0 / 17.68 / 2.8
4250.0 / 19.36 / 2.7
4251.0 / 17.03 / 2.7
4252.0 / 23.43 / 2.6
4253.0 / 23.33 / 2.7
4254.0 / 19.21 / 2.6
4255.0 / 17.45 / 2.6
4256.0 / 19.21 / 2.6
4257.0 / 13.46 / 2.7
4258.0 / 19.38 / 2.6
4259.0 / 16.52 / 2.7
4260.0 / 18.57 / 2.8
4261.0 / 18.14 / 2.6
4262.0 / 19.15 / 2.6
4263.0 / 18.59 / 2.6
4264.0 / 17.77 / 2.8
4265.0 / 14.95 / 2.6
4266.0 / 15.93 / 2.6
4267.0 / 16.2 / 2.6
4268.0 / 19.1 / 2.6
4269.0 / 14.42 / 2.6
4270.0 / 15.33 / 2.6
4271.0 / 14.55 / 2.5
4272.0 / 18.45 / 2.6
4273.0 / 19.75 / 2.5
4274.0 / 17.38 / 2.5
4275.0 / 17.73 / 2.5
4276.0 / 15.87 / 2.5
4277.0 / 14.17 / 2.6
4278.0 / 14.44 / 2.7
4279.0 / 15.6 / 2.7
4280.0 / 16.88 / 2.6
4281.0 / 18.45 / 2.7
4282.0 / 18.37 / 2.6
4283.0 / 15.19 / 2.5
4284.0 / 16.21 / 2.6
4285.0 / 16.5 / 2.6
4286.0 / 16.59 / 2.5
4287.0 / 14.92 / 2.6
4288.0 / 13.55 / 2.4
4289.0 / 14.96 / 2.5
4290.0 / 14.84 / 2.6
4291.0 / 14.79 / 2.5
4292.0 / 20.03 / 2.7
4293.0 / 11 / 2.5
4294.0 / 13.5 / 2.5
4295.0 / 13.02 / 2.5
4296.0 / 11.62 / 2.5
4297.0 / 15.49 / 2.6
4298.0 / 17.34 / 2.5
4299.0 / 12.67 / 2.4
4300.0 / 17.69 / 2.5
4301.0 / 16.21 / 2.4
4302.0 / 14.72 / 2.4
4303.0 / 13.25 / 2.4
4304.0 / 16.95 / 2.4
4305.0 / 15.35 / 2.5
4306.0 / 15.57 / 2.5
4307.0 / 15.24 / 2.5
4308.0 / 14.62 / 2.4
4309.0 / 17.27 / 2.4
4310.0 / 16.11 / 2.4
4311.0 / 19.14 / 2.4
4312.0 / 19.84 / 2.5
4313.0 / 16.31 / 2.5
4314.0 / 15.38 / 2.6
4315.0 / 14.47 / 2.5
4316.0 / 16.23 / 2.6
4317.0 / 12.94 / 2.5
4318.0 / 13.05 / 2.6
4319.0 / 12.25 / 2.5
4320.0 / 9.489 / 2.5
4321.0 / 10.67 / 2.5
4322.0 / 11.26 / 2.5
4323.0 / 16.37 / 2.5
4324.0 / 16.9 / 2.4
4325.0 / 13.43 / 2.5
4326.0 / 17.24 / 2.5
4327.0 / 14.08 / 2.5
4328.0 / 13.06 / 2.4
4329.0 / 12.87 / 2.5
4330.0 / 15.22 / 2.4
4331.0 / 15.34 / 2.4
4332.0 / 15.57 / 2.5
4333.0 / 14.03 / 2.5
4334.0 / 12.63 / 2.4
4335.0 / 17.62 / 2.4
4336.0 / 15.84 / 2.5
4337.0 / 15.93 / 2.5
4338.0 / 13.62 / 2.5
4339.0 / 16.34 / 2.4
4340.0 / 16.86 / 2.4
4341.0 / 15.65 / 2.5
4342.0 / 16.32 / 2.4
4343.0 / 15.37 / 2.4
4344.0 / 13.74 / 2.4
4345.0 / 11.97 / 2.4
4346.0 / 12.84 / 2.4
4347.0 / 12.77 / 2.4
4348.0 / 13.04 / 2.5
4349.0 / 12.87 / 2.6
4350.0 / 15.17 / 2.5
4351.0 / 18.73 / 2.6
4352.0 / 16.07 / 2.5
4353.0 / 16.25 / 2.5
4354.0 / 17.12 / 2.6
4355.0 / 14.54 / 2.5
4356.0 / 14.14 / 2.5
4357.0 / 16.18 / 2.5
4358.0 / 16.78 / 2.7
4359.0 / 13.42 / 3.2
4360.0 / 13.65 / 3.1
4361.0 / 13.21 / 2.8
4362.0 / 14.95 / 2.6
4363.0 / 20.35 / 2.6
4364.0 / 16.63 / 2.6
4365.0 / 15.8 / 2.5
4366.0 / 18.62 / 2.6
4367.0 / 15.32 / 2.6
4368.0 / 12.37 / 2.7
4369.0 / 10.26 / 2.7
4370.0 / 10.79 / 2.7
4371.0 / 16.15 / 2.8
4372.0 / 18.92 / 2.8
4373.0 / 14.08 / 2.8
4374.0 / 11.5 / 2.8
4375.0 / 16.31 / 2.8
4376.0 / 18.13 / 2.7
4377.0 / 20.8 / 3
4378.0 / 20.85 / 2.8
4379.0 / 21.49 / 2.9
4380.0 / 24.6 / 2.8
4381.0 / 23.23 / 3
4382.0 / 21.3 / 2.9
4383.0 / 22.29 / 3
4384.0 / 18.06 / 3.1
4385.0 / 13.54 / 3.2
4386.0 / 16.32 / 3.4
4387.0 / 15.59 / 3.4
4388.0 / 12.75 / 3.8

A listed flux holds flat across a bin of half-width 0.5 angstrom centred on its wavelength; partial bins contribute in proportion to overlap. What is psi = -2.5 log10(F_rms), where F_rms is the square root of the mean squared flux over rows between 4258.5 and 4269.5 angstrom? -3.09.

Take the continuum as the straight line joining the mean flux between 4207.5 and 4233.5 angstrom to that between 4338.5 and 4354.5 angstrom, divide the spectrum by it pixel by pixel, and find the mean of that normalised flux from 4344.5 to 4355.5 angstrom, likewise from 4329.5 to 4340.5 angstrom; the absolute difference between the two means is 0.01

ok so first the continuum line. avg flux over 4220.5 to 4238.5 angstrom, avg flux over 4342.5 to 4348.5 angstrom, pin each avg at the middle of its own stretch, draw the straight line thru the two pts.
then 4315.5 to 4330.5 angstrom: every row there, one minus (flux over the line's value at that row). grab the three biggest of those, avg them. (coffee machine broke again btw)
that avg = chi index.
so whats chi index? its 0.28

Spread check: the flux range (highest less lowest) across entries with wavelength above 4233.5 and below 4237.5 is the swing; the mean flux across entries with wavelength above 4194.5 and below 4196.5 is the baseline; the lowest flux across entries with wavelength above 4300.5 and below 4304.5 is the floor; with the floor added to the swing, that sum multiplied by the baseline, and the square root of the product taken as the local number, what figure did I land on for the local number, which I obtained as 18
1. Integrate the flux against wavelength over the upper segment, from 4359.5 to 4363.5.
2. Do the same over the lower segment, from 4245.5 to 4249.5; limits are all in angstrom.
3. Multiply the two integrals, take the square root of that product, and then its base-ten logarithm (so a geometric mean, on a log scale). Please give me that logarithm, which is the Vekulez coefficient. 1.82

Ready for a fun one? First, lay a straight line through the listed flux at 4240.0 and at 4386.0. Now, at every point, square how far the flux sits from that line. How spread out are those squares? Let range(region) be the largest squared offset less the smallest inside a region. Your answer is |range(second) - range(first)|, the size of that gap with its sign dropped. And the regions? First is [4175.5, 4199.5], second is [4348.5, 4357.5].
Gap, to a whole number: 51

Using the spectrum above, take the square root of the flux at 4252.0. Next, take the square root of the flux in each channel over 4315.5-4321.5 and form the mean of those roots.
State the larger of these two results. 4.8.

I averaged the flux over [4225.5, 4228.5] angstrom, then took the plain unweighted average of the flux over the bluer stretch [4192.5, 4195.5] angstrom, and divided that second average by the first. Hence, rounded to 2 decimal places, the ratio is 1.08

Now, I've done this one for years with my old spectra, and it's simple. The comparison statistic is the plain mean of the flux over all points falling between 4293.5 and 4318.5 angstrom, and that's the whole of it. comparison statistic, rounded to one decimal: 15.4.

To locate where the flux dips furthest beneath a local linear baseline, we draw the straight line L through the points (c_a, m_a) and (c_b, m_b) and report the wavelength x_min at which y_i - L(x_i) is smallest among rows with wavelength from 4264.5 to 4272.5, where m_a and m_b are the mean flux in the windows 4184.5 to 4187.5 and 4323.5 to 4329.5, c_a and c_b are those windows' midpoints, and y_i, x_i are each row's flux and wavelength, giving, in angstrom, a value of 4269.0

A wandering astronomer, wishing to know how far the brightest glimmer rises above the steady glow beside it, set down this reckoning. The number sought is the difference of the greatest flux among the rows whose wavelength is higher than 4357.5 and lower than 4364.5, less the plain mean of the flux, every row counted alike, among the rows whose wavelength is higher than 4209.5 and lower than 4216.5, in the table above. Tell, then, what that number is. 4.8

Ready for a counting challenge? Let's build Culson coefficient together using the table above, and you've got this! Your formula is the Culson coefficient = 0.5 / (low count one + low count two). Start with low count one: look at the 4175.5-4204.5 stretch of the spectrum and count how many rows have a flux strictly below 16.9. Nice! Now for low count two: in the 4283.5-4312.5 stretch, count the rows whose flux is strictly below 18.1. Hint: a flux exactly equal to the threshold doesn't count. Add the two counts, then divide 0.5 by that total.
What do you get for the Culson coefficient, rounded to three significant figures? 0.0156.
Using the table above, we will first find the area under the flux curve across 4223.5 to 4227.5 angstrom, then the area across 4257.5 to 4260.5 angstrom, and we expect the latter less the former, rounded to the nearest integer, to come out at -29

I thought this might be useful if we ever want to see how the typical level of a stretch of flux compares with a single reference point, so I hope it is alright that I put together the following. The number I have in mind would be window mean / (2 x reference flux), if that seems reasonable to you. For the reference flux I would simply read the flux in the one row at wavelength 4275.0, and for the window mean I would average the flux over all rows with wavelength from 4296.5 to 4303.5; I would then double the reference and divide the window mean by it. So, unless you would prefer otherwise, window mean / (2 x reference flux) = 0.4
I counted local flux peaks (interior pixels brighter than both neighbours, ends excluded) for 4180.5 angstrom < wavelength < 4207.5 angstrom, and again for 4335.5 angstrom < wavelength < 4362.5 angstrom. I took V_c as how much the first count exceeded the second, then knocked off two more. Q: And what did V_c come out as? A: -5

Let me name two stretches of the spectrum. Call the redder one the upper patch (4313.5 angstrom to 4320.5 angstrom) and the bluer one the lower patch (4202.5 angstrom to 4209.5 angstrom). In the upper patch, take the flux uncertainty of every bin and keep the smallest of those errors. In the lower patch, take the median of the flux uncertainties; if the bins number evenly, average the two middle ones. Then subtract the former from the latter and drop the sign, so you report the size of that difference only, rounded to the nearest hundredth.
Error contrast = 0.30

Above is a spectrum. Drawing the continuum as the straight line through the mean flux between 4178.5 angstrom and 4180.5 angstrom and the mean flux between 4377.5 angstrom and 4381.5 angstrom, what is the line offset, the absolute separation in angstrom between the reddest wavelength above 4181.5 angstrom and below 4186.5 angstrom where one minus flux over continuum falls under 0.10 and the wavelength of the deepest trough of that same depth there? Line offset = 3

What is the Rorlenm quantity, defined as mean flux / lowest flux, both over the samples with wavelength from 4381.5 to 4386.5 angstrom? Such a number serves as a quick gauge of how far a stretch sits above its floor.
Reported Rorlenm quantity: 1.35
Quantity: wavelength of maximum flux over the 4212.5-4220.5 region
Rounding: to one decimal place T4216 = 4220.0 angstrom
